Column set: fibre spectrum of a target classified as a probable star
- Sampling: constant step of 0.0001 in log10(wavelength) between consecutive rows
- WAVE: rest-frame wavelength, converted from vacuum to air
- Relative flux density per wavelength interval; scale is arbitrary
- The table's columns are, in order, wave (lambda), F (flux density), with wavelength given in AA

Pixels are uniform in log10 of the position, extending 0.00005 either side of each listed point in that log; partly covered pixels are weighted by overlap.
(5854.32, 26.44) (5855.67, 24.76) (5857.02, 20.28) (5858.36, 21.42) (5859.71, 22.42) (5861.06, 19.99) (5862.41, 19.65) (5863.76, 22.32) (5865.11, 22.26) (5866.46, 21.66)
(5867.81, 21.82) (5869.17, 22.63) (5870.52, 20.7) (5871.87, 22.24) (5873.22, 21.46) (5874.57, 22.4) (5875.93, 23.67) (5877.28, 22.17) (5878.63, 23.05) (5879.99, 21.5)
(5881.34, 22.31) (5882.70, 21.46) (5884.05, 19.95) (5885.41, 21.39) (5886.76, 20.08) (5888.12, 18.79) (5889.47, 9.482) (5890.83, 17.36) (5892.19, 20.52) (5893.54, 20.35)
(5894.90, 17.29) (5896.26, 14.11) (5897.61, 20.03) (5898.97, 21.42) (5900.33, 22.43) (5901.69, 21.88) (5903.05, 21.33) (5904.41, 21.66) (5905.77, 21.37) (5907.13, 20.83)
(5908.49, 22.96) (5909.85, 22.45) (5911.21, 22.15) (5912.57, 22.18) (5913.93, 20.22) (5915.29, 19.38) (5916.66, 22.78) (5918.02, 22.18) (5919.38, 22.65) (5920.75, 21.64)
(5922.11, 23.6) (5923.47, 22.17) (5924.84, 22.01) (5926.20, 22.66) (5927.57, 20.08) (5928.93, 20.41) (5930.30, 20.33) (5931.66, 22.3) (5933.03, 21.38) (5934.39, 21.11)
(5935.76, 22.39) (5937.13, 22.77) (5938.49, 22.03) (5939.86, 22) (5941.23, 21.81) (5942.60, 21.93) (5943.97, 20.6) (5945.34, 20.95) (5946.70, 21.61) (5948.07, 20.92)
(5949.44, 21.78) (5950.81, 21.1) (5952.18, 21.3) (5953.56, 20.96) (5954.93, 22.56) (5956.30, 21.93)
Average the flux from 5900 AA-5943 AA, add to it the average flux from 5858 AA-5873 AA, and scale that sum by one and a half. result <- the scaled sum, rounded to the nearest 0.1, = 65.0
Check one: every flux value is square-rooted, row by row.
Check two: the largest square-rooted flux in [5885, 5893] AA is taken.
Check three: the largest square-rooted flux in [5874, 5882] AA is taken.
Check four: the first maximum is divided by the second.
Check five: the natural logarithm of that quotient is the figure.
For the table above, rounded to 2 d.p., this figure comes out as -0.05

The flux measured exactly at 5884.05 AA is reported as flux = 19.95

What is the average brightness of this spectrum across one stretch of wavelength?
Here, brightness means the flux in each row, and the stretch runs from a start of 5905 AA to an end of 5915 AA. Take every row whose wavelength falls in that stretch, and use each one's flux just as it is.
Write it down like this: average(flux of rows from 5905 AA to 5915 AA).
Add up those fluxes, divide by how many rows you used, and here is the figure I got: 21.7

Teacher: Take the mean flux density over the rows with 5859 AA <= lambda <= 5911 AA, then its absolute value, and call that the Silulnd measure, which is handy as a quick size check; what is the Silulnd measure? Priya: 20.8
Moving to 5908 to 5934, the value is 21.8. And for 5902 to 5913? 21.9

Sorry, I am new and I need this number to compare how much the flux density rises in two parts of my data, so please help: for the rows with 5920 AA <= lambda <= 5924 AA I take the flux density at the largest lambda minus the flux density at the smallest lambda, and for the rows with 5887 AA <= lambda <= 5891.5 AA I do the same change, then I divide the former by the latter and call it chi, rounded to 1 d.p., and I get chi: -0.4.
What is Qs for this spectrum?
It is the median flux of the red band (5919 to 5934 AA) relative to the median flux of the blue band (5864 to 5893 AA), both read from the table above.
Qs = 1.02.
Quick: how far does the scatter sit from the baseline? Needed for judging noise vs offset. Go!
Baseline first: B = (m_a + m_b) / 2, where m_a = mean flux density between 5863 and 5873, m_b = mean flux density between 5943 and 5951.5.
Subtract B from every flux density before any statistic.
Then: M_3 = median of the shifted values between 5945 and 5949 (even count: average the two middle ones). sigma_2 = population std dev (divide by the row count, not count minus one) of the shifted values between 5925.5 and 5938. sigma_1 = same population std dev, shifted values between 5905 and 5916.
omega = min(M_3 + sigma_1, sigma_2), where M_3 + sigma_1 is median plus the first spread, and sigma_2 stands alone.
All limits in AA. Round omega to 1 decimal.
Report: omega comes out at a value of 0.5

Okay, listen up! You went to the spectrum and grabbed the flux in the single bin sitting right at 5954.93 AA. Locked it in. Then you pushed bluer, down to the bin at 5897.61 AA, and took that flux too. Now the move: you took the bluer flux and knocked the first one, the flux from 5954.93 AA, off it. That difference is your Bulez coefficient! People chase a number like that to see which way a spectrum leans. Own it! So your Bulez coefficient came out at -2.5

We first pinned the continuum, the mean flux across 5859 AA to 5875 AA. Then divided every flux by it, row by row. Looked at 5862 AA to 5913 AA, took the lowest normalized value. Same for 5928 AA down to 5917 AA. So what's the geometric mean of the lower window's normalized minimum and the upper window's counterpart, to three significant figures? 0.638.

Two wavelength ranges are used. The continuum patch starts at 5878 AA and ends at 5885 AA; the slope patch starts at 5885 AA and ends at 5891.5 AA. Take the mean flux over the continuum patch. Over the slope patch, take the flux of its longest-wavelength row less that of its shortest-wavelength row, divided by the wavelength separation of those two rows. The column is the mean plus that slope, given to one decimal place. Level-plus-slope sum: 20.9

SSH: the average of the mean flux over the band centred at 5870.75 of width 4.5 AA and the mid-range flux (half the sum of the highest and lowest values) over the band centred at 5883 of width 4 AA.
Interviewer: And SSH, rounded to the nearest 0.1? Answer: 21.5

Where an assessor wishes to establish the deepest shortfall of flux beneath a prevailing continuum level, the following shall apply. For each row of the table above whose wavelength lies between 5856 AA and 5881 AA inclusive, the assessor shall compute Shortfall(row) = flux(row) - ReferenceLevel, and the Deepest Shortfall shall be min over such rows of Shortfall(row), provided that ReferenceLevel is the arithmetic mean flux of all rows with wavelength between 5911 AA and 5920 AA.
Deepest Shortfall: -2.0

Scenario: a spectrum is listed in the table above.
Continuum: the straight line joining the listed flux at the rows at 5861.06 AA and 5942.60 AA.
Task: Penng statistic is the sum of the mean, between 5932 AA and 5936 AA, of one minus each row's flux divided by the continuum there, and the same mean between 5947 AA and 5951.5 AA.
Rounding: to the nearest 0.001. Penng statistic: 0.042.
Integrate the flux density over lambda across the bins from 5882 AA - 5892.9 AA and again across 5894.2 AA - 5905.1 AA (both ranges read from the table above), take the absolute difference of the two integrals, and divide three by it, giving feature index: 0.2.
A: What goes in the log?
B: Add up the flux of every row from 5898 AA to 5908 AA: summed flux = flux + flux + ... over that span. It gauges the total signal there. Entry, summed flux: 151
